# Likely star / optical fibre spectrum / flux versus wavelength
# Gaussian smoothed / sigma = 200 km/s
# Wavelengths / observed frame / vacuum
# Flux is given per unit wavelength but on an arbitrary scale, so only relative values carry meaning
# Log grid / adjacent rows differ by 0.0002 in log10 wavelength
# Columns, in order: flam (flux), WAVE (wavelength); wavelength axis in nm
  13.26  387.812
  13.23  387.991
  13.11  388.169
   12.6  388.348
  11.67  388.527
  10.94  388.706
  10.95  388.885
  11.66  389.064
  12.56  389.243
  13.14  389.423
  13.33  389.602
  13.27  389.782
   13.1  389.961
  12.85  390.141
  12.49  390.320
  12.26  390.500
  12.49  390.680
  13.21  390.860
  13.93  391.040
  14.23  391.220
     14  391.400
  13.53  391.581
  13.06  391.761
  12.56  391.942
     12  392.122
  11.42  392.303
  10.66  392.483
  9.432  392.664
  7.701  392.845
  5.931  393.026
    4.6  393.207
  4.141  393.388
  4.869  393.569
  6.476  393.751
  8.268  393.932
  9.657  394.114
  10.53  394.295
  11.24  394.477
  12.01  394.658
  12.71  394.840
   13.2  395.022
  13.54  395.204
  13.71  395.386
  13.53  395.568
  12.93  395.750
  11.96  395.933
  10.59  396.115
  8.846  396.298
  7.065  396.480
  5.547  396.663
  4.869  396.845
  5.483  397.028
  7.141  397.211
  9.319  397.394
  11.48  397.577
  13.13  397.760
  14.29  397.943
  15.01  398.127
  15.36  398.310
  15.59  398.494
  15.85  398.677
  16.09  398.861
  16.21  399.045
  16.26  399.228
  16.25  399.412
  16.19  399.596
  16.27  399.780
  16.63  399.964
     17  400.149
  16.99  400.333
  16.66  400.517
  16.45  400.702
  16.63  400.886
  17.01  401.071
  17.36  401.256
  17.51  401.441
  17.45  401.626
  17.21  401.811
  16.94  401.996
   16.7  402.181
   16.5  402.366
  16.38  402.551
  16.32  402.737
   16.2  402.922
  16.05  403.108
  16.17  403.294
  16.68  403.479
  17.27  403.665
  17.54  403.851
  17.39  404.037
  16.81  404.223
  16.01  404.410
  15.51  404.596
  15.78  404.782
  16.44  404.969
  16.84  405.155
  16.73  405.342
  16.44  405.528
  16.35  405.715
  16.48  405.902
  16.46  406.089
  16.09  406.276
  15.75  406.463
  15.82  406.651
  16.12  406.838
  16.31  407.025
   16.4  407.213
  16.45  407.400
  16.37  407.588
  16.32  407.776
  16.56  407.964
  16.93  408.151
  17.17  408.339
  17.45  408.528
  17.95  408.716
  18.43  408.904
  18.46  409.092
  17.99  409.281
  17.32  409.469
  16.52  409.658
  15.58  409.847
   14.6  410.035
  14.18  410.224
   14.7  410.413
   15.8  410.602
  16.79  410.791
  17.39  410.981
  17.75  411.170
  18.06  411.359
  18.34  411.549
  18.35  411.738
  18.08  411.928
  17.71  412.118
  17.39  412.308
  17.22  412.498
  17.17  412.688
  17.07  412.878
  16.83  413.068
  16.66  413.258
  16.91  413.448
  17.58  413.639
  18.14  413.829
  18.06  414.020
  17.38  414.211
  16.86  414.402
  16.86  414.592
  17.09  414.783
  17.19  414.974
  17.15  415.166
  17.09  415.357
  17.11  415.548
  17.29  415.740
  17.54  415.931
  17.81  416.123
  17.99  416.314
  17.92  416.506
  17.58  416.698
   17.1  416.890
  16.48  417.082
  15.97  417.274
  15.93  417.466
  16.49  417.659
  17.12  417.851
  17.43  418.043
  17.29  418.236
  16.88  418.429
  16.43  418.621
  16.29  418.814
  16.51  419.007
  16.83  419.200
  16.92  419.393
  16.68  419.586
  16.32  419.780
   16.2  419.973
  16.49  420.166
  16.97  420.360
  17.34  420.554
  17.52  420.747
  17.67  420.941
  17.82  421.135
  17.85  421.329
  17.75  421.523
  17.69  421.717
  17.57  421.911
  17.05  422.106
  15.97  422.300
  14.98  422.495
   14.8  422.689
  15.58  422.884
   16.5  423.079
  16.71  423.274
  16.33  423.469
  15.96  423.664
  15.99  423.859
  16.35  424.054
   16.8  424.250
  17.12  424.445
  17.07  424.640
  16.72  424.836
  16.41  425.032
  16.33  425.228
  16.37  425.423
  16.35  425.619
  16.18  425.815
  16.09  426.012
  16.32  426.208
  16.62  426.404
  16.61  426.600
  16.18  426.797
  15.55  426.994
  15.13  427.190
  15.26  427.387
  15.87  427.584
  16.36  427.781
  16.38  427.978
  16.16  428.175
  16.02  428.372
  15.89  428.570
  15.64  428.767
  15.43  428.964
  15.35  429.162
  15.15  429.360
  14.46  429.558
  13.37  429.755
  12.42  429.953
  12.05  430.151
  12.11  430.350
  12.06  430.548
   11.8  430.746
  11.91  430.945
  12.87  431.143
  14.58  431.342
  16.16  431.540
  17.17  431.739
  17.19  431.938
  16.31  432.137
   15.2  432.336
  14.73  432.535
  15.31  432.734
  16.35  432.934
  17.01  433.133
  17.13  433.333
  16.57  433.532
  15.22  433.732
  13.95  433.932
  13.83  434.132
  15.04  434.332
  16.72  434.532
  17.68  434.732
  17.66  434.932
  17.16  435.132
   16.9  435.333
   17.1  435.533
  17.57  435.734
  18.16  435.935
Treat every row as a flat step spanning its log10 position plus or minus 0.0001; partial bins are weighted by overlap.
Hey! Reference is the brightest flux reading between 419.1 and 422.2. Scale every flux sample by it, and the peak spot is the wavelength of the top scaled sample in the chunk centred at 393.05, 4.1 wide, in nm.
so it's 391.220 nm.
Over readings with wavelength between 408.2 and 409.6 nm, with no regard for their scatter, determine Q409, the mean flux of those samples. 17.8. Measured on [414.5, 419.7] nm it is 17.0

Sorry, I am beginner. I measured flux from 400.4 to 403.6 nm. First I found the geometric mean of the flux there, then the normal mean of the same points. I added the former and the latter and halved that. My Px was 16.7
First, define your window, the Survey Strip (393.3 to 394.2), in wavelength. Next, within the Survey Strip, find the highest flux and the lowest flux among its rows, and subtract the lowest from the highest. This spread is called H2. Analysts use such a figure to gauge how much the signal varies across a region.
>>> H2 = 5.5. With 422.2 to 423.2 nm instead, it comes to 1.7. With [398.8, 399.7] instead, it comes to 0.2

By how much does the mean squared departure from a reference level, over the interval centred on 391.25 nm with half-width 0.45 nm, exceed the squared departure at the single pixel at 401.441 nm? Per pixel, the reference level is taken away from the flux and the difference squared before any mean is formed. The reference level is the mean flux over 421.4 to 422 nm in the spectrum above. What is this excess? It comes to 15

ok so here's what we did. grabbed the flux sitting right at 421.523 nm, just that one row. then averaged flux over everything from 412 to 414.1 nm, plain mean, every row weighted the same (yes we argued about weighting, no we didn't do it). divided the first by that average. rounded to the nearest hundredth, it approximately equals 1.02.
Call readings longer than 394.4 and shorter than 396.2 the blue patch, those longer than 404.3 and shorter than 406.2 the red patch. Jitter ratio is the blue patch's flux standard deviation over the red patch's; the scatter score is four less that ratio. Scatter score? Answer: 1.5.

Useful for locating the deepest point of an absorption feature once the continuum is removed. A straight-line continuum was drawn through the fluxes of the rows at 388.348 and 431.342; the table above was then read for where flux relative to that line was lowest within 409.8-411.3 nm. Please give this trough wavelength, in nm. 410.224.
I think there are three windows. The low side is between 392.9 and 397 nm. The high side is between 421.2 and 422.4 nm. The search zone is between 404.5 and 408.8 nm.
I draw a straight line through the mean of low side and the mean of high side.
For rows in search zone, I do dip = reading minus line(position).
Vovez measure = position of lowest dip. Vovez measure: 406.463 nm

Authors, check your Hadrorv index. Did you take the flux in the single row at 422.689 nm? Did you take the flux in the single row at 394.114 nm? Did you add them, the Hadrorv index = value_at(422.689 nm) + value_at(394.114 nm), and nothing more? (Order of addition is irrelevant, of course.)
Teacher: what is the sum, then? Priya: 24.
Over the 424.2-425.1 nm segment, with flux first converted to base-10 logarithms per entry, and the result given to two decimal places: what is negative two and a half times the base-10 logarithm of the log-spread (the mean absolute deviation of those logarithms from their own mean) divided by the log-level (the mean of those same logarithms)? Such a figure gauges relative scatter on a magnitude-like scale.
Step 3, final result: 5.85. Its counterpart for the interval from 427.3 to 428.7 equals 5.52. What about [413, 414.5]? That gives 5.02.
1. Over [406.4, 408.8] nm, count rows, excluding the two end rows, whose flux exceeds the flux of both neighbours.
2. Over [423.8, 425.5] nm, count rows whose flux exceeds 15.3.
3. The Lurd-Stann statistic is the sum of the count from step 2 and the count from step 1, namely 10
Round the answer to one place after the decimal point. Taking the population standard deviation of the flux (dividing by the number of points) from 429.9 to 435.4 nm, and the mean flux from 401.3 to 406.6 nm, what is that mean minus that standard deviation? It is 14.6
